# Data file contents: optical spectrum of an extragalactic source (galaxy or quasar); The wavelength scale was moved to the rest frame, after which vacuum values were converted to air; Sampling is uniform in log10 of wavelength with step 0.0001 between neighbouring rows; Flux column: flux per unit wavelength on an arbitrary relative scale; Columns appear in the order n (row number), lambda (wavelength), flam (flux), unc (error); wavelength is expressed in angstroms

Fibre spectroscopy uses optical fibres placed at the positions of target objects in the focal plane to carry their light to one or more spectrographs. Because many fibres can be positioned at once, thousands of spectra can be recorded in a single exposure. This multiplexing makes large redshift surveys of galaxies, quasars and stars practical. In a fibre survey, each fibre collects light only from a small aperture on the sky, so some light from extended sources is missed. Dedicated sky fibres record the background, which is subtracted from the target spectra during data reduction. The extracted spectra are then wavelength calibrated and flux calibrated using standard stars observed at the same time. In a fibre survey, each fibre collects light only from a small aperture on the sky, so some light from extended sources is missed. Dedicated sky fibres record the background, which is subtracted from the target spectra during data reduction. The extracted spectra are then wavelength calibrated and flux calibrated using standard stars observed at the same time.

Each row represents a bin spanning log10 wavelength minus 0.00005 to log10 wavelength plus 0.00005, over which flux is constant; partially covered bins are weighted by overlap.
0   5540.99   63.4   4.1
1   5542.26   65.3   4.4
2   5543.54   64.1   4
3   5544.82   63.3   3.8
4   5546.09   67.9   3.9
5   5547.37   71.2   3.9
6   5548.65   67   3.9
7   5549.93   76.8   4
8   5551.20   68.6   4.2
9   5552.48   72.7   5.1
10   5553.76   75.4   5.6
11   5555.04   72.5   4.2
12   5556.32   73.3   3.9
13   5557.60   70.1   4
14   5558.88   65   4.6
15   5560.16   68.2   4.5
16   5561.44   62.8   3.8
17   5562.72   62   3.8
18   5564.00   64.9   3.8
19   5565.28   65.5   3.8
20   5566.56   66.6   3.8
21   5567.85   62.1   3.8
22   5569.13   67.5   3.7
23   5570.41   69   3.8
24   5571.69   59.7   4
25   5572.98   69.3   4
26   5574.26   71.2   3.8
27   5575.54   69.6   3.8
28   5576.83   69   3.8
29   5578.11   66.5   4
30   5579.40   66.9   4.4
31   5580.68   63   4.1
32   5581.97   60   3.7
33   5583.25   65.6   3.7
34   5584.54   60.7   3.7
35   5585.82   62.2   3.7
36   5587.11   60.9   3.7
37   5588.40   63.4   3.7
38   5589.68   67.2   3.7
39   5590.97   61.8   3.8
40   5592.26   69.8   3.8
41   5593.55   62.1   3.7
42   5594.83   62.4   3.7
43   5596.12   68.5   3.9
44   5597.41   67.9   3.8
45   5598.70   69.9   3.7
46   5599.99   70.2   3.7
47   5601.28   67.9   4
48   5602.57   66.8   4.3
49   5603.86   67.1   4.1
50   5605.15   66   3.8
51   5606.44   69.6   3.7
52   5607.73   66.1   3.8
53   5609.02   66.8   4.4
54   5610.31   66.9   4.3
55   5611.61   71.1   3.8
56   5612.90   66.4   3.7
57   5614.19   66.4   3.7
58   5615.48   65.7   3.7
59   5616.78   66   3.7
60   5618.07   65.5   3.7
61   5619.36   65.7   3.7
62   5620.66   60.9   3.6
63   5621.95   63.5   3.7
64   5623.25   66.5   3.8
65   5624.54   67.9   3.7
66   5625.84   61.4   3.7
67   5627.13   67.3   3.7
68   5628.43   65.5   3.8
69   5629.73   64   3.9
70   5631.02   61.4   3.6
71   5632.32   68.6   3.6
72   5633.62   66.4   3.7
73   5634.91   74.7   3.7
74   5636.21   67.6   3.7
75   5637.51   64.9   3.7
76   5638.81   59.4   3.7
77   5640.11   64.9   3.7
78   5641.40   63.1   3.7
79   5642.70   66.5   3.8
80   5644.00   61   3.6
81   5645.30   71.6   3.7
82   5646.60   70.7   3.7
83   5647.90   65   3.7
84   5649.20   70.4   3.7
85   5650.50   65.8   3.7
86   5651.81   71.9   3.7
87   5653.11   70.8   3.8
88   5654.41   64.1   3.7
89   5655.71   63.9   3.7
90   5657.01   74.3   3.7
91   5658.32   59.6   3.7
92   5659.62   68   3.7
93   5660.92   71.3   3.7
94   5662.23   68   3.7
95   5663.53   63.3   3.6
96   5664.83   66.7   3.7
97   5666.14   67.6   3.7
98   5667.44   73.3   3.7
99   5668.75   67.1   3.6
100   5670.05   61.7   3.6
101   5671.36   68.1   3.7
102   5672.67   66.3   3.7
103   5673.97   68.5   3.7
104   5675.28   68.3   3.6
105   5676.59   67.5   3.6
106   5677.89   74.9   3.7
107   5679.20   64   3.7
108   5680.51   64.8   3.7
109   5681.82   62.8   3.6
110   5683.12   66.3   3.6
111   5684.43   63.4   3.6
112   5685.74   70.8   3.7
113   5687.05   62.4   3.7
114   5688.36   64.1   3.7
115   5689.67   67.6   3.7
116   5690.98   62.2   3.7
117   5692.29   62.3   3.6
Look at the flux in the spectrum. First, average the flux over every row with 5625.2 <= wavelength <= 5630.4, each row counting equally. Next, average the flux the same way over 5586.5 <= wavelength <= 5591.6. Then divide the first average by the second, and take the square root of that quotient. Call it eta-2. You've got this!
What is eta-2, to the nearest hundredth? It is 1.01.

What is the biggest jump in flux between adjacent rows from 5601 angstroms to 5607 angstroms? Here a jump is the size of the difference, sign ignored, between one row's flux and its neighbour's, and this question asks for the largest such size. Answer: 3.6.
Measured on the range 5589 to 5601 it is 8.0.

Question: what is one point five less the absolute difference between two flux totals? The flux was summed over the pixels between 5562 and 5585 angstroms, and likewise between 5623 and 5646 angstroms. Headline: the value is -2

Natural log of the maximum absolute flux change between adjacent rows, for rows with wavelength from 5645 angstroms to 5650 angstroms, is 1.7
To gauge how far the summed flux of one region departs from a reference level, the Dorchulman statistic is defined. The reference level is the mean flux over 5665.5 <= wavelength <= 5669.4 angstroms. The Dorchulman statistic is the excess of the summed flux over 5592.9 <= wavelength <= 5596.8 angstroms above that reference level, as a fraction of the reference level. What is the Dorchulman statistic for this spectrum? 1.78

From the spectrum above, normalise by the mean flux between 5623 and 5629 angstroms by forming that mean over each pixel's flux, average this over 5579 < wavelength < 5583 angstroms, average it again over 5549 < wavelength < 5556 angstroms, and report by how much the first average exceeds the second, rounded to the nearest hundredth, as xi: 0.14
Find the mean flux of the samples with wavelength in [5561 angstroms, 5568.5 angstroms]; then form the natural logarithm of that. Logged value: 4.16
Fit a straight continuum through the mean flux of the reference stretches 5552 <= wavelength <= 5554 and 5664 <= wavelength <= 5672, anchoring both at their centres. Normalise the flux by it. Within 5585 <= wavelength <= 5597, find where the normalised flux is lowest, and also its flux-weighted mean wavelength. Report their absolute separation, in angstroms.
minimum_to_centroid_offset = 3.9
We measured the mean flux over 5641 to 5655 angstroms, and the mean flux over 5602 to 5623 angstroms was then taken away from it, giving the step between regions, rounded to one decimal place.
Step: 1.1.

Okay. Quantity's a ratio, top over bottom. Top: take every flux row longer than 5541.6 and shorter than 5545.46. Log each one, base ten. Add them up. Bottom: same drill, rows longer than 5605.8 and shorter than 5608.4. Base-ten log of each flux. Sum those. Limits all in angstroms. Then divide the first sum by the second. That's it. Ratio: 1.48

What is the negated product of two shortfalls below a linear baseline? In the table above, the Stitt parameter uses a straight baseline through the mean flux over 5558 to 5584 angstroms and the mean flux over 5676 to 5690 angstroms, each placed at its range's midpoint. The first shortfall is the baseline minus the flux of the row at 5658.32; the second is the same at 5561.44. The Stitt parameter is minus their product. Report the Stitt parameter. -19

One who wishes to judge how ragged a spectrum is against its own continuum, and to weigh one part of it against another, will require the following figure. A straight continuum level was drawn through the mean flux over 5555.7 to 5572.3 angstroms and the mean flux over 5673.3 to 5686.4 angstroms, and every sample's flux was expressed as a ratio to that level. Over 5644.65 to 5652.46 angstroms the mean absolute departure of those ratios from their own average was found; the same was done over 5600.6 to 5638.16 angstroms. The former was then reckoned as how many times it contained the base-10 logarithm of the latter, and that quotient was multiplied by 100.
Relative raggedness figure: -2.5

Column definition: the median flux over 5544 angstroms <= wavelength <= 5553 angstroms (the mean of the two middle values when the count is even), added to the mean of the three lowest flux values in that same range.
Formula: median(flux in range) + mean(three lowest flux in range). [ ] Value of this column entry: 134.7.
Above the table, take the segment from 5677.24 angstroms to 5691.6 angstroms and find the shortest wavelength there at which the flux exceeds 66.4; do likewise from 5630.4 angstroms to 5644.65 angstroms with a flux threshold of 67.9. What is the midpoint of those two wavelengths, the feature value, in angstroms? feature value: 5655.1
